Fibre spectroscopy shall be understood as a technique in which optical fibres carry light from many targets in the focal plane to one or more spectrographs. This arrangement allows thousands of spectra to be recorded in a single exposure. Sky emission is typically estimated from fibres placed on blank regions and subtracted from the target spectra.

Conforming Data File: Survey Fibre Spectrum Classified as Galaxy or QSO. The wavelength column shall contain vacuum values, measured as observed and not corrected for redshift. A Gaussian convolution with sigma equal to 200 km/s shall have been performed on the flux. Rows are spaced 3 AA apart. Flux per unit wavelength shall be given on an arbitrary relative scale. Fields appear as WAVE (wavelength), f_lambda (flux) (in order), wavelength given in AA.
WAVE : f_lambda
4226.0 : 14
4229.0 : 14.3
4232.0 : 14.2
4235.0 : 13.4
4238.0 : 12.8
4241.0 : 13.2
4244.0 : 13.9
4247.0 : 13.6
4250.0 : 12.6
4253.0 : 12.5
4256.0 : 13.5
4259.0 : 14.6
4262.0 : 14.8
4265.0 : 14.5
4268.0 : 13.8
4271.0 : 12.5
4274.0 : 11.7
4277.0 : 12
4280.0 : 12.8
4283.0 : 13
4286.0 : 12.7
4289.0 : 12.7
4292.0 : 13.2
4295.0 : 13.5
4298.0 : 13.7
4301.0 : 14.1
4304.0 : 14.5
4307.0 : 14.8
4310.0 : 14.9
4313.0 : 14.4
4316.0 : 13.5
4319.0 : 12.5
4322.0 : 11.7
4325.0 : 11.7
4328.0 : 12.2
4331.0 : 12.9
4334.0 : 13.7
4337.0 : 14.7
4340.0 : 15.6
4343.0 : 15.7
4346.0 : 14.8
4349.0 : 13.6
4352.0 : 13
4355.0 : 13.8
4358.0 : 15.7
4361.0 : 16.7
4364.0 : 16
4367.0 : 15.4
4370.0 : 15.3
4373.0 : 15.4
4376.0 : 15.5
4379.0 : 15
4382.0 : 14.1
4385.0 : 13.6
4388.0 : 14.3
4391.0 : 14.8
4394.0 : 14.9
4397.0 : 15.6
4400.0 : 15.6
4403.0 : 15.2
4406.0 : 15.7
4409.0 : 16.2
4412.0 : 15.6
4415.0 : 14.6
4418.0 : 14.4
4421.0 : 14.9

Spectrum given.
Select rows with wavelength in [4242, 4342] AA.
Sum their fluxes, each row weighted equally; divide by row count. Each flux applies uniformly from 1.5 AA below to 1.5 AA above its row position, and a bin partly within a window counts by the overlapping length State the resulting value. 13.4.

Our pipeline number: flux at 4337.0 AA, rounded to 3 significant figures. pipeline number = 14.7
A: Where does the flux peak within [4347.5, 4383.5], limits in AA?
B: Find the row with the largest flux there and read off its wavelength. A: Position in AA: 4361.0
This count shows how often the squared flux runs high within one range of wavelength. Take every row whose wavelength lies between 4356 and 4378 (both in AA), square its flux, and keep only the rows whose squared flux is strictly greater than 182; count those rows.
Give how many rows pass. 7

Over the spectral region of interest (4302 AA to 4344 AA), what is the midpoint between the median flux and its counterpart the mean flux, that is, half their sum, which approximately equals 13.9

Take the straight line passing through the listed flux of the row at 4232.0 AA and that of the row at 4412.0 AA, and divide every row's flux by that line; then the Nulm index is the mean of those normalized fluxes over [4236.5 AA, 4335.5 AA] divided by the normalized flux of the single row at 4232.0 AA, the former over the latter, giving 0.909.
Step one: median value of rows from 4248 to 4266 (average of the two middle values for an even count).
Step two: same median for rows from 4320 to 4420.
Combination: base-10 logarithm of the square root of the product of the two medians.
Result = 1.16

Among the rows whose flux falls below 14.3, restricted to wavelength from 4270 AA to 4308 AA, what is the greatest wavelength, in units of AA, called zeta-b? 4301.0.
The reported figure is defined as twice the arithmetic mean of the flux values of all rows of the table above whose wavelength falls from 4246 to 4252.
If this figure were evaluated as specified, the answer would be 26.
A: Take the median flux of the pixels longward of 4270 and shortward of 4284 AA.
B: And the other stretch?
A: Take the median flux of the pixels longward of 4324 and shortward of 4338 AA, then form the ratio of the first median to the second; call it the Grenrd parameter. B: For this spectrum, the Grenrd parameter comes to 0.97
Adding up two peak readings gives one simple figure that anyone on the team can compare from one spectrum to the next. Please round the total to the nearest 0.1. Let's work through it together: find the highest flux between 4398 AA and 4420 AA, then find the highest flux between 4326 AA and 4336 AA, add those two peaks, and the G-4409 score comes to 29.9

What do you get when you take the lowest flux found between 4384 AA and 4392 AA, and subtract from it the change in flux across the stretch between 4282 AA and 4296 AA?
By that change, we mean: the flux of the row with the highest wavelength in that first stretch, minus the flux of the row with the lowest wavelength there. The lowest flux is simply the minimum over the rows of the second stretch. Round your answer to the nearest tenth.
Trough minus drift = 13.1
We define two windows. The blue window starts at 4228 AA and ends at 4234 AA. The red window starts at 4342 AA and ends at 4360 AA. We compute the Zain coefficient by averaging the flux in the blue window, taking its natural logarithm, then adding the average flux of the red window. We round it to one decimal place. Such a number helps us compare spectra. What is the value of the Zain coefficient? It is 17.1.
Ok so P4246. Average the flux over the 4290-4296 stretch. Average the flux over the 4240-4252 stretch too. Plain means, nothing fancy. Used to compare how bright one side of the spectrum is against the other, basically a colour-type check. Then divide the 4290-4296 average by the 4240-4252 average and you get 1.00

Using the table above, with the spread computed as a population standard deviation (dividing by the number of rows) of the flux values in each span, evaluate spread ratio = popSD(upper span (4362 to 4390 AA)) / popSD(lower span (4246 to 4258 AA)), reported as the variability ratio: 1.5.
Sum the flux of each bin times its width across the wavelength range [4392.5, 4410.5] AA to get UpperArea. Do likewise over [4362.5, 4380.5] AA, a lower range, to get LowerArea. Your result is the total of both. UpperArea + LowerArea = 557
